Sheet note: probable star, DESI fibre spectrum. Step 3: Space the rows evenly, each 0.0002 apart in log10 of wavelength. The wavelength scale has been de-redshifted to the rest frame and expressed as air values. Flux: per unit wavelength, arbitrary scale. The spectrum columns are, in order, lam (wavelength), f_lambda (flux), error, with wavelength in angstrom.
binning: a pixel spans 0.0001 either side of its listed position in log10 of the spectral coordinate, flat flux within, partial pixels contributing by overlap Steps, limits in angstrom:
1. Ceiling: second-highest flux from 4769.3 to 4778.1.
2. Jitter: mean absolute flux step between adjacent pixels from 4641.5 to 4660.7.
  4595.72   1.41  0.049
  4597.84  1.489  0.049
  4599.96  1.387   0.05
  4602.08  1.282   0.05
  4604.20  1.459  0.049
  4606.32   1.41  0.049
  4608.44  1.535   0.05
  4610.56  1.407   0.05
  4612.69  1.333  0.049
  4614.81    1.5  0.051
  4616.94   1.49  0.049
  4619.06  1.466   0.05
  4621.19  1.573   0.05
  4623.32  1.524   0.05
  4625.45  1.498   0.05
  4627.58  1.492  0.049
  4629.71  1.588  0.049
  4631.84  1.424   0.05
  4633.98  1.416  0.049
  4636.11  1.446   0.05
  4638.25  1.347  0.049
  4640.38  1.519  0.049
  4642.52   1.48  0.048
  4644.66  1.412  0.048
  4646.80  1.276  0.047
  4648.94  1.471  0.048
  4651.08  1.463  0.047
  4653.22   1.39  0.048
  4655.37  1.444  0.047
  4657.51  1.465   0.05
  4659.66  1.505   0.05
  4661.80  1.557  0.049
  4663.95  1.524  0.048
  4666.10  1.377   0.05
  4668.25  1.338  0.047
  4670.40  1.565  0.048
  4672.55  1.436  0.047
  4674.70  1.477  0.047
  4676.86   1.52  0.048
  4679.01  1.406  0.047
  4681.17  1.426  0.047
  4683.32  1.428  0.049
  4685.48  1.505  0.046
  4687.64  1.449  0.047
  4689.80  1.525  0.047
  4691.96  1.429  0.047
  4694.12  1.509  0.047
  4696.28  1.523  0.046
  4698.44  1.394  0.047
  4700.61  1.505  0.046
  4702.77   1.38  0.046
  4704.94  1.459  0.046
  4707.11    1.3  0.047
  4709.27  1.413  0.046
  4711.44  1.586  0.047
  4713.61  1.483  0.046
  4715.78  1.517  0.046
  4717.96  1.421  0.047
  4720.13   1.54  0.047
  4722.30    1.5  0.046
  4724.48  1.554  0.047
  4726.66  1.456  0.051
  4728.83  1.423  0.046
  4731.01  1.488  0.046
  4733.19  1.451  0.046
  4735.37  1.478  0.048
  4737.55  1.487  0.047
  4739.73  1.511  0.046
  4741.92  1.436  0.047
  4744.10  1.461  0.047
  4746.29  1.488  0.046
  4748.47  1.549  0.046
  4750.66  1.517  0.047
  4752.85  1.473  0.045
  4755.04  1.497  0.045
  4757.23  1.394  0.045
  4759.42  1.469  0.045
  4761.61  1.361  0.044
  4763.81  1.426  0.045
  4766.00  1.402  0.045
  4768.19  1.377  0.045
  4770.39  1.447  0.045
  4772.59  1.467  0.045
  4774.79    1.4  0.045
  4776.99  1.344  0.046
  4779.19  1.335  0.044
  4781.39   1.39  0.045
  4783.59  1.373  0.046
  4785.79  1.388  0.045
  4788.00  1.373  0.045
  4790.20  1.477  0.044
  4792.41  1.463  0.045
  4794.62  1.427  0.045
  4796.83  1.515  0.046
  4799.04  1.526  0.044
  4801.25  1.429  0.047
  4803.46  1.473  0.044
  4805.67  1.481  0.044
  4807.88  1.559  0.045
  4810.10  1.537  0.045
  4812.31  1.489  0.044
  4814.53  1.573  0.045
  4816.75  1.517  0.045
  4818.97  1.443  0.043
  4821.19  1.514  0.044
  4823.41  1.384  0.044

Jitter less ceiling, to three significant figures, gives -1.37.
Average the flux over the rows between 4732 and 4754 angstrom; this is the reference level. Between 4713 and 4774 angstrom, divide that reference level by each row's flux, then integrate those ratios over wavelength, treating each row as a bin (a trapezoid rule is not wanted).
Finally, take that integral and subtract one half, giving 61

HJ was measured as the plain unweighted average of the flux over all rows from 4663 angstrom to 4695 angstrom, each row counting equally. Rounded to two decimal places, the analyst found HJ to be 1.46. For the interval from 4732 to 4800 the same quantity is 1.44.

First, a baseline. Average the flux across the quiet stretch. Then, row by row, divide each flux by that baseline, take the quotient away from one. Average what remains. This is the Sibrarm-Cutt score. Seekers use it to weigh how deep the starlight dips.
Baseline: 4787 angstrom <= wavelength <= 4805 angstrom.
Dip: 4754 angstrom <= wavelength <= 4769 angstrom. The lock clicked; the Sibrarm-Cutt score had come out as 0.03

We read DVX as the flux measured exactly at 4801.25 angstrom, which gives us 1.429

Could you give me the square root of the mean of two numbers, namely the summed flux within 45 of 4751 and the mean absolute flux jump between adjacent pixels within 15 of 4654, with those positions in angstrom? 5.5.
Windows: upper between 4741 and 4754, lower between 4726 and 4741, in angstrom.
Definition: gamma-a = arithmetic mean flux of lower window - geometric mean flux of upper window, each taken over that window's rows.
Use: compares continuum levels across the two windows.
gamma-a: -0.016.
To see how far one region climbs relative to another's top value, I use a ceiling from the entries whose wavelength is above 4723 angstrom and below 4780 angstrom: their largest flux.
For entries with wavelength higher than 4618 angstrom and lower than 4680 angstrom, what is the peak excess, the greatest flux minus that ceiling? 0.034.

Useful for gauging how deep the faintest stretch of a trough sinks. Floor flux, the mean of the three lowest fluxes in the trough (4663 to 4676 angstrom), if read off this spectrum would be 1.38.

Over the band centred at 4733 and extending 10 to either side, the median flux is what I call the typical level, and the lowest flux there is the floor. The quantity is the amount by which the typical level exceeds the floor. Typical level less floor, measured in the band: 0.055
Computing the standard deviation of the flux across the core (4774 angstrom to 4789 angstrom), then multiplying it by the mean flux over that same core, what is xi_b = 0.03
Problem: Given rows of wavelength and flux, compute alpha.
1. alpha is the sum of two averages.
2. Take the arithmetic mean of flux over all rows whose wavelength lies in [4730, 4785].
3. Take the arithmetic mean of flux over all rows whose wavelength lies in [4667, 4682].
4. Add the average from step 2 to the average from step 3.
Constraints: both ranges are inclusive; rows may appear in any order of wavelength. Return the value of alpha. 2.89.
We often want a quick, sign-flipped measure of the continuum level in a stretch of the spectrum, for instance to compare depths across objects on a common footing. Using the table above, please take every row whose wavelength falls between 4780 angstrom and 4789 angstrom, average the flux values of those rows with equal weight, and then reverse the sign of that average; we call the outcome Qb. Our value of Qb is -1.38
